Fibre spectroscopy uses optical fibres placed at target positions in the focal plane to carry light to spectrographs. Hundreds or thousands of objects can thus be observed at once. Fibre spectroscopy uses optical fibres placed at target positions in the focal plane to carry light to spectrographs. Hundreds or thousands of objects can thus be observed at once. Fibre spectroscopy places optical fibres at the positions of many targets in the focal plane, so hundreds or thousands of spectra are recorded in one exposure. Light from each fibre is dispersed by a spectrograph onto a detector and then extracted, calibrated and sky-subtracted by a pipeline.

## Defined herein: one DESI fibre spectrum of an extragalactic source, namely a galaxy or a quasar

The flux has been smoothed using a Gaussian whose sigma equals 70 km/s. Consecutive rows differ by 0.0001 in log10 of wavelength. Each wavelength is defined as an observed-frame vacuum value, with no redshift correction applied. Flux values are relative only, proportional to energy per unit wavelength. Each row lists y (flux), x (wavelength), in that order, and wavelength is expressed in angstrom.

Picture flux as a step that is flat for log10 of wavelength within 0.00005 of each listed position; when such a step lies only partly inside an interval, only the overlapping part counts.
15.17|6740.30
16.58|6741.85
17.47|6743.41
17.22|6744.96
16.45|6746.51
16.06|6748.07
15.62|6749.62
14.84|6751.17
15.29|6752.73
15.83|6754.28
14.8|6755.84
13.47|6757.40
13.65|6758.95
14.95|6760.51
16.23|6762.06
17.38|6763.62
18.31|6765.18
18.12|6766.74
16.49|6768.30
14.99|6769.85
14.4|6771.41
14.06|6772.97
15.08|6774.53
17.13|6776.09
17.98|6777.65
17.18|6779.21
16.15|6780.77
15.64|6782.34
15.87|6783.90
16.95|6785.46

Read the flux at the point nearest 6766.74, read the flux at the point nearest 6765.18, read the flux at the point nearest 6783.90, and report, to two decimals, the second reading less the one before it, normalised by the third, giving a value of 0.01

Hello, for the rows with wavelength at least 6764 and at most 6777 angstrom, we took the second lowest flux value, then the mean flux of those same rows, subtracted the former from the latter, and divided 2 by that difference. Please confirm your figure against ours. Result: 1.2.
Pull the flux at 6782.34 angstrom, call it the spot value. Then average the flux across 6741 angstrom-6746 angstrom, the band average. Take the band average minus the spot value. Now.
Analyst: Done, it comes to 1.4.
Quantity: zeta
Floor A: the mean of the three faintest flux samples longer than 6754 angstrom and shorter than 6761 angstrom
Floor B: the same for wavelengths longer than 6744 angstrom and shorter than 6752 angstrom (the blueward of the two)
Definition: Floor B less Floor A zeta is 1.5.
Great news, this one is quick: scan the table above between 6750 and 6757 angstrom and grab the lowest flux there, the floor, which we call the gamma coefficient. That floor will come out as 14.8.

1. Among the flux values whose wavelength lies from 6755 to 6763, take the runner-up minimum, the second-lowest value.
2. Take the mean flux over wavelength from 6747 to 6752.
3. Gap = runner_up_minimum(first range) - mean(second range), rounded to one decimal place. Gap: -1.9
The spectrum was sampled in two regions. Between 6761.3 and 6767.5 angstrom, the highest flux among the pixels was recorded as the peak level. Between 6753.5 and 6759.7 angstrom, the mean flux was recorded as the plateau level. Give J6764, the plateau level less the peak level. -3.9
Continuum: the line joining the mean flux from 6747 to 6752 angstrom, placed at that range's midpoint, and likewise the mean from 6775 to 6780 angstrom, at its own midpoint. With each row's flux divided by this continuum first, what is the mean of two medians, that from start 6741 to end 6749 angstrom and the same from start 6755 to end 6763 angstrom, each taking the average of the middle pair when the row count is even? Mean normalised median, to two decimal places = 1.01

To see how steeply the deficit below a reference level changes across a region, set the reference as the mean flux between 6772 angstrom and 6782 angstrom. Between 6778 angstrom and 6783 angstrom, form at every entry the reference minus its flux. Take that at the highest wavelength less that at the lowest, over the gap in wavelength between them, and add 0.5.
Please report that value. 0.99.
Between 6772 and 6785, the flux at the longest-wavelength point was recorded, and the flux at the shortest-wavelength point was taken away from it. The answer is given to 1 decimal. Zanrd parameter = 1.8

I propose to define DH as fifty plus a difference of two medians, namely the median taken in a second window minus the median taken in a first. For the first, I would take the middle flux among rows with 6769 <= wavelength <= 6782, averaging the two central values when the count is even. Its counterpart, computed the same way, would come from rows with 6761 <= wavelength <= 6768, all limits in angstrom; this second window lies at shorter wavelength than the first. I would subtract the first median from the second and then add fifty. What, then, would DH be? 52.1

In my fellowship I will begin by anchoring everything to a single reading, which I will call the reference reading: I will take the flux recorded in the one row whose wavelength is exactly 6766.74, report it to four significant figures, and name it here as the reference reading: 18.12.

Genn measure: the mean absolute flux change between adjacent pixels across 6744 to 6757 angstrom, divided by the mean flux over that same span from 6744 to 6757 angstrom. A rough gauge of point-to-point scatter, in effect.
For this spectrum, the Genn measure 0.040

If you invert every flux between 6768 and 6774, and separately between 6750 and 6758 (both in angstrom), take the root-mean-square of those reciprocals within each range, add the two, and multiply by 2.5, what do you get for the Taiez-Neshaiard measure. 0.337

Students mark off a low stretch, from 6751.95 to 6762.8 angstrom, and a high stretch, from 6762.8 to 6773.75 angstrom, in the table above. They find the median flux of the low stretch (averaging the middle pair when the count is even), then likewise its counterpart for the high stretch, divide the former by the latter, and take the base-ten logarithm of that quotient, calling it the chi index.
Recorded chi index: -0.04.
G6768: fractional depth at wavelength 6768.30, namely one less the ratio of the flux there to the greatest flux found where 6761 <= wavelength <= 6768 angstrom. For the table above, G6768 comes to 0.10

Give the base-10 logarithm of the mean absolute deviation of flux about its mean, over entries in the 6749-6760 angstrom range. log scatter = -0.15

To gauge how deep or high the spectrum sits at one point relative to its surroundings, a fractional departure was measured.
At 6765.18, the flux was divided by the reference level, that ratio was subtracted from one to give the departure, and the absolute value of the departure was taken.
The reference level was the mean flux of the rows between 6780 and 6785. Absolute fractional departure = 0.15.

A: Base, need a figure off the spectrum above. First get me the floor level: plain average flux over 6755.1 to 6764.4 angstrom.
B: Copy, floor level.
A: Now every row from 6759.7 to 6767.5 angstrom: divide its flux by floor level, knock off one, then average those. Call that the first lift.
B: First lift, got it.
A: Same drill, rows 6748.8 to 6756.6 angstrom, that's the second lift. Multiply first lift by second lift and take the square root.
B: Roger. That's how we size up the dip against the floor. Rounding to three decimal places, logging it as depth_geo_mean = 0.041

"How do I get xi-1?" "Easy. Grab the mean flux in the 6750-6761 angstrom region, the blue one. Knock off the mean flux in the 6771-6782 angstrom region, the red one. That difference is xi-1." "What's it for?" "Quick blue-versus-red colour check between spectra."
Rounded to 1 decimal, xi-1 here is -1.3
